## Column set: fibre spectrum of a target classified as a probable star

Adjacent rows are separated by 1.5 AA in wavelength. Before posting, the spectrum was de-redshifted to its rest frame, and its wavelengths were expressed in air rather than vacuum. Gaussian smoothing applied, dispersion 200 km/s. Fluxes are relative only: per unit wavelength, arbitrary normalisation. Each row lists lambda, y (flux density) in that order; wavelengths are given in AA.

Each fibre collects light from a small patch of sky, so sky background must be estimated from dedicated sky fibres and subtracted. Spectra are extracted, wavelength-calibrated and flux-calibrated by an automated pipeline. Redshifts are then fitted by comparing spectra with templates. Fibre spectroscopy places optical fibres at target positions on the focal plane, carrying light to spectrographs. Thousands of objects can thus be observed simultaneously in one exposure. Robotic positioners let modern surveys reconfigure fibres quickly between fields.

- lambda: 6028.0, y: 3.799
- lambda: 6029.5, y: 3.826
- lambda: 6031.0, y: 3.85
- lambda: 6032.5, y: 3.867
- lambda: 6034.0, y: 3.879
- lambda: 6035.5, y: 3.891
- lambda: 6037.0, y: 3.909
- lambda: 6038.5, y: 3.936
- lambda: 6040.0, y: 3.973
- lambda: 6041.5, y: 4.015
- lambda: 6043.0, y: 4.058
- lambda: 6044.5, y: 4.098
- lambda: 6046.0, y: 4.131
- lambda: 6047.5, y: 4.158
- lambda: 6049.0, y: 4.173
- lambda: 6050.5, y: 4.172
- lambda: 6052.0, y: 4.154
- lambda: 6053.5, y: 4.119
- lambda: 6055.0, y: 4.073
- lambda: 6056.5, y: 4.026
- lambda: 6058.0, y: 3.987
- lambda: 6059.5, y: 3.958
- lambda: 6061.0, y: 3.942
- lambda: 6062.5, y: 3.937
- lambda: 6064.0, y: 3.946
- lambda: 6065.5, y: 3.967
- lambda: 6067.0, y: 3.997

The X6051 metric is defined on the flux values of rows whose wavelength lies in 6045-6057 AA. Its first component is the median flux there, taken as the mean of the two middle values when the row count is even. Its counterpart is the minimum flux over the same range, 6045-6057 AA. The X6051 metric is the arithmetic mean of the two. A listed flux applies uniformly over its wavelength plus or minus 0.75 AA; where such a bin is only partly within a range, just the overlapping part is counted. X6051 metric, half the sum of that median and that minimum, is 4.08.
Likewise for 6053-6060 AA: 3.99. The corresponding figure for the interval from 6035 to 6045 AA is 3.93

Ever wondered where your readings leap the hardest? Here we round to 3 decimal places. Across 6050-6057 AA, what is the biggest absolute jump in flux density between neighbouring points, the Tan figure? 0.047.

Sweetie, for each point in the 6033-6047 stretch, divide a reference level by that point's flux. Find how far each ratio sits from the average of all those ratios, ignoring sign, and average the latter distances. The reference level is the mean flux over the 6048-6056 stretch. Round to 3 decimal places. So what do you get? 0.020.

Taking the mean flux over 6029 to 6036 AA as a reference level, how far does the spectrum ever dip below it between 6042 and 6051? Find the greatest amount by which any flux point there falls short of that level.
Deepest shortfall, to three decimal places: -0.195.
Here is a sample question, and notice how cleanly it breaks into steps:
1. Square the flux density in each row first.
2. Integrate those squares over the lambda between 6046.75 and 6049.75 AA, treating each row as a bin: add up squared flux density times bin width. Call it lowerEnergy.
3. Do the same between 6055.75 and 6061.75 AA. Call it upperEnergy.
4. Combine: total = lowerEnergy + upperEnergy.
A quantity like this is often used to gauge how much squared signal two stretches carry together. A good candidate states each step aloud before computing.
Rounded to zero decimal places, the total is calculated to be 147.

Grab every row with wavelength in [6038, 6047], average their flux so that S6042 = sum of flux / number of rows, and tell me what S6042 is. 4.04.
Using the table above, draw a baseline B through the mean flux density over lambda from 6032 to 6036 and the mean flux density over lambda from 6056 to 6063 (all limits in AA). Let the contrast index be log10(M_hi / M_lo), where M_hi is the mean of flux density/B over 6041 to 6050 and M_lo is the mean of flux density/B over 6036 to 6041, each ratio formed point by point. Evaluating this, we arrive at 0.015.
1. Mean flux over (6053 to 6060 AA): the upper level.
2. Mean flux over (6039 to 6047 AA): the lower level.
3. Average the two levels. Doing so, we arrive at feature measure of 4.04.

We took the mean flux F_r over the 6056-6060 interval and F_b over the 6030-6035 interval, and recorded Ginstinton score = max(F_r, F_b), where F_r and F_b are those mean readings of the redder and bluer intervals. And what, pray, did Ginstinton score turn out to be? 3.99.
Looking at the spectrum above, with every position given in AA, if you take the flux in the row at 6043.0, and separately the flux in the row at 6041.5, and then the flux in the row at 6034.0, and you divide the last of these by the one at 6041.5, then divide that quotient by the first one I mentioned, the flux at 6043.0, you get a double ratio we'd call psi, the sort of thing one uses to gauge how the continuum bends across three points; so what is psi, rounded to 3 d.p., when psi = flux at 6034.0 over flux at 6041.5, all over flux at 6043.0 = 0.238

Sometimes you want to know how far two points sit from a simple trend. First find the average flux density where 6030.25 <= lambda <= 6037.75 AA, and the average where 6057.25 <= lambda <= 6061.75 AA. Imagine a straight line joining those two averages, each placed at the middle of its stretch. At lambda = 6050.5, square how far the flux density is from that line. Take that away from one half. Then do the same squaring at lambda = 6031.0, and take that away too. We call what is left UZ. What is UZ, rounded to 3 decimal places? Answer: 0.442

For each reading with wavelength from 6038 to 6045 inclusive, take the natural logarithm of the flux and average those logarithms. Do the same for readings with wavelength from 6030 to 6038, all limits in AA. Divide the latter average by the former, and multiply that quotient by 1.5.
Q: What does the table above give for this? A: 1.46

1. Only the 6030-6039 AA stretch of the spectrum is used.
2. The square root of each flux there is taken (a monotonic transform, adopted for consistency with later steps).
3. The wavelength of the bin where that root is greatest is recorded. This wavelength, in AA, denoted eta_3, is 6038.5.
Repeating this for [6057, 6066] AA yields 6058.0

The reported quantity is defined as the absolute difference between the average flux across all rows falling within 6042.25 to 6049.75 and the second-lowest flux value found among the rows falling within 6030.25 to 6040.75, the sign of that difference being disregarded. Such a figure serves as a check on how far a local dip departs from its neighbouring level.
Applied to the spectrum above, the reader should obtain 0.26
